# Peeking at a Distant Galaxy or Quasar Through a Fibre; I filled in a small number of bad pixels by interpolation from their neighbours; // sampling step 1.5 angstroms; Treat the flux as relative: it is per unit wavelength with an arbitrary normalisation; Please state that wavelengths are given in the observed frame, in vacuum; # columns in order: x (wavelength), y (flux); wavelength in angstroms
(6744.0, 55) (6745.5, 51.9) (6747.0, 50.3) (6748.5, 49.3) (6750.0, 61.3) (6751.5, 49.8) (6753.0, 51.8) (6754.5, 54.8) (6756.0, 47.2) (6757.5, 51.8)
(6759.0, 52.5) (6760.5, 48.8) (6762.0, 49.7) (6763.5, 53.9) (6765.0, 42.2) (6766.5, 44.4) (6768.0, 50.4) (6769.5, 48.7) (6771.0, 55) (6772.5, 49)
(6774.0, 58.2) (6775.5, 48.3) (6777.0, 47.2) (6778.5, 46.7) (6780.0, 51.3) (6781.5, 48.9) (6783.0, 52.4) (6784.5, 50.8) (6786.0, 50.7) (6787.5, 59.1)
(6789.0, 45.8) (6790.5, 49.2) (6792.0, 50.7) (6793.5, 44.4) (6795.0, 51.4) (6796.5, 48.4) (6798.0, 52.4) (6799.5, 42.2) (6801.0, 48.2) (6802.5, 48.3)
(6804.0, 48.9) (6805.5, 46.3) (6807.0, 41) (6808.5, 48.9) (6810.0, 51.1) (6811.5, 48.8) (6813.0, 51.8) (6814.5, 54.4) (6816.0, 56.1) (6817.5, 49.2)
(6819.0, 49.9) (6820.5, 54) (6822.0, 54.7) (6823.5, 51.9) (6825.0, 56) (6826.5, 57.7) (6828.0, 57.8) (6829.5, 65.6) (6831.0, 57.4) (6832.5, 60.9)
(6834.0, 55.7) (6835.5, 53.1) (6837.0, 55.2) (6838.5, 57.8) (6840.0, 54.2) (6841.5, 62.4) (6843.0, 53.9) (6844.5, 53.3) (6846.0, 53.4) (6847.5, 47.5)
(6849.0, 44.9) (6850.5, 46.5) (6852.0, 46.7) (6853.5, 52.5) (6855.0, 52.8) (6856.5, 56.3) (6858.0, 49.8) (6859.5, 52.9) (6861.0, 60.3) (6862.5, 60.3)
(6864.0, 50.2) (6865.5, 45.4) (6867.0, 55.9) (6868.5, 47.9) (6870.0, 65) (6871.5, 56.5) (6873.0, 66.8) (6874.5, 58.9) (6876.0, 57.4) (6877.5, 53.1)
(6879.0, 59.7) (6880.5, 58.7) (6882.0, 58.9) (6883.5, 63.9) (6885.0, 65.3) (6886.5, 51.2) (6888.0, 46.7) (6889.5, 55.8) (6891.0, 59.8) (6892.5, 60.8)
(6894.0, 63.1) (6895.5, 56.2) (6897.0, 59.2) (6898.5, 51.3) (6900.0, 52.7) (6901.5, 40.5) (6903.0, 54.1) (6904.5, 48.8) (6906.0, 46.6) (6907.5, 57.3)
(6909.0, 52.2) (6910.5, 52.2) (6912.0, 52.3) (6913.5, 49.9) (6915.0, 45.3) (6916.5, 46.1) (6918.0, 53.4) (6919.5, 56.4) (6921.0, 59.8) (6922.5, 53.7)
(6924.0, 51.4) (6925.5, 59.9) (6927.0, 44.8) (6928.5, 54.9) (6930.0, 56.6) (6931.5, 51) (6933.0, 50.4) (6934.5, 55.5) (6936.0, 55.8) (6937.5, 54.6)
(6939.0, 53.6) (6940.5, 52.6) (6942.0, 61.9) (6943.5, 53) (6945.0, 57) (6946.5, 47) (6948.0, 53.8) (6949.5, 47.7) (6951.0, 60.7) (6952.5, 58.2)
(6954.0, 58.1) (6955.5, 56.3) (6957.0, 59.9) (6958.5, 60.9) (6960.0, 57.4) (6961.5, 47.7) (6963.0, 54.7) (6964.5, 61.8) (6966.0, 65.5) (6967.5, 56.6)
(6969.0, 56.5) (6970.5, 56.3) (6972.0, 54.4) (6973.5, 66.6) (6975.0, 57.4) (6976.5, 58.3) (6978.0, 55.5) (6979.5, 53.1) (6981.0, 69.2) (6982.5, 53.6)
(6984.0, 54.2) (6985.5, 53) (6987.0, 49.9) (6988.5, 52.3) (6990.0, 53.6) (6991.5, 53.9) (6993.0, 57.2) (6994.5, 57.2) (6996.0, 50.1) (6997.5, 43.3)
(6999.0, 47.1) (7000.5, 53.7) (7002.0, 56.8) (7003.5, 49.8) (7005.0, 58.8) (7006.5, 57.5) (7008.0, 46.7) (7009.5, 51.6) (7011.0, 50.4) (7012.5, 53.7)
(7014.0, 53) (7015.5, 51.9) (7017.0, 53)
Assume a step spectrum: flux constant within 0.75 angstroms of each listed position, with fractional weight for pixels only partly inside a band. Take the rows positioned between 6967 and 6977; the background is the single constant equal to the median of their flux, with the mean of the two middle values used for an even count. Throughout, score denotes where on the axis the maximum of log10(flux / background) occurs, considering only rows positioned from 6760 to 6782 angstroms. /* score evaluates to 6774.0 angstroms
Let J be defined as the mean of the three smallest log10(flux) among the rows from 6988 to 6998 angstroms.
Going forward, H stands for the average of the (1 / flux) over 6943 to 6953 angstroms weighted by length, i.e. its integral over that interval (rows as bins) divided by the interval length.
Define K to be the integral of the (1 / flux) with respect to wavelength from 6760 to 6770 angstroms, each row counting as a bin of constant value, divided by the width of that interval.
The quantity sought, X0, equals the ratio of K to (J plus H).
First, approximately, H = 0.0187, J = 1.68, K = 0.0208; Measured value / 0.0122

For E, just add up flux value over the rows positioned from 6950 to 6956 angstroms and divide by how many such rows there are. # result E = 58.3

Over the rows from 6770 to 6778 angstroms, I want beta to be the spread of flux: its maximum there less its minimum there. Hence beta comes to 11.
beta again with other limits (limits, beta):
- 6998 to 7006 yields 12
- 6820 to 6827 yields 6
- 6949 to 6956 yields 13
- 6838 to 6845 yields 9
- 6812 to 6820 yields 7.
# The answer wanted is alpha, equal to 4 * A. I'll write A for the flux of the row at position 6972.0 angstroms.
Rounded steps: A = 54.4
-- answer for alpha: 218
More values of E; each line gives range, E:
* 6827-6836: 58.4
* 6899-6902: 46.6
